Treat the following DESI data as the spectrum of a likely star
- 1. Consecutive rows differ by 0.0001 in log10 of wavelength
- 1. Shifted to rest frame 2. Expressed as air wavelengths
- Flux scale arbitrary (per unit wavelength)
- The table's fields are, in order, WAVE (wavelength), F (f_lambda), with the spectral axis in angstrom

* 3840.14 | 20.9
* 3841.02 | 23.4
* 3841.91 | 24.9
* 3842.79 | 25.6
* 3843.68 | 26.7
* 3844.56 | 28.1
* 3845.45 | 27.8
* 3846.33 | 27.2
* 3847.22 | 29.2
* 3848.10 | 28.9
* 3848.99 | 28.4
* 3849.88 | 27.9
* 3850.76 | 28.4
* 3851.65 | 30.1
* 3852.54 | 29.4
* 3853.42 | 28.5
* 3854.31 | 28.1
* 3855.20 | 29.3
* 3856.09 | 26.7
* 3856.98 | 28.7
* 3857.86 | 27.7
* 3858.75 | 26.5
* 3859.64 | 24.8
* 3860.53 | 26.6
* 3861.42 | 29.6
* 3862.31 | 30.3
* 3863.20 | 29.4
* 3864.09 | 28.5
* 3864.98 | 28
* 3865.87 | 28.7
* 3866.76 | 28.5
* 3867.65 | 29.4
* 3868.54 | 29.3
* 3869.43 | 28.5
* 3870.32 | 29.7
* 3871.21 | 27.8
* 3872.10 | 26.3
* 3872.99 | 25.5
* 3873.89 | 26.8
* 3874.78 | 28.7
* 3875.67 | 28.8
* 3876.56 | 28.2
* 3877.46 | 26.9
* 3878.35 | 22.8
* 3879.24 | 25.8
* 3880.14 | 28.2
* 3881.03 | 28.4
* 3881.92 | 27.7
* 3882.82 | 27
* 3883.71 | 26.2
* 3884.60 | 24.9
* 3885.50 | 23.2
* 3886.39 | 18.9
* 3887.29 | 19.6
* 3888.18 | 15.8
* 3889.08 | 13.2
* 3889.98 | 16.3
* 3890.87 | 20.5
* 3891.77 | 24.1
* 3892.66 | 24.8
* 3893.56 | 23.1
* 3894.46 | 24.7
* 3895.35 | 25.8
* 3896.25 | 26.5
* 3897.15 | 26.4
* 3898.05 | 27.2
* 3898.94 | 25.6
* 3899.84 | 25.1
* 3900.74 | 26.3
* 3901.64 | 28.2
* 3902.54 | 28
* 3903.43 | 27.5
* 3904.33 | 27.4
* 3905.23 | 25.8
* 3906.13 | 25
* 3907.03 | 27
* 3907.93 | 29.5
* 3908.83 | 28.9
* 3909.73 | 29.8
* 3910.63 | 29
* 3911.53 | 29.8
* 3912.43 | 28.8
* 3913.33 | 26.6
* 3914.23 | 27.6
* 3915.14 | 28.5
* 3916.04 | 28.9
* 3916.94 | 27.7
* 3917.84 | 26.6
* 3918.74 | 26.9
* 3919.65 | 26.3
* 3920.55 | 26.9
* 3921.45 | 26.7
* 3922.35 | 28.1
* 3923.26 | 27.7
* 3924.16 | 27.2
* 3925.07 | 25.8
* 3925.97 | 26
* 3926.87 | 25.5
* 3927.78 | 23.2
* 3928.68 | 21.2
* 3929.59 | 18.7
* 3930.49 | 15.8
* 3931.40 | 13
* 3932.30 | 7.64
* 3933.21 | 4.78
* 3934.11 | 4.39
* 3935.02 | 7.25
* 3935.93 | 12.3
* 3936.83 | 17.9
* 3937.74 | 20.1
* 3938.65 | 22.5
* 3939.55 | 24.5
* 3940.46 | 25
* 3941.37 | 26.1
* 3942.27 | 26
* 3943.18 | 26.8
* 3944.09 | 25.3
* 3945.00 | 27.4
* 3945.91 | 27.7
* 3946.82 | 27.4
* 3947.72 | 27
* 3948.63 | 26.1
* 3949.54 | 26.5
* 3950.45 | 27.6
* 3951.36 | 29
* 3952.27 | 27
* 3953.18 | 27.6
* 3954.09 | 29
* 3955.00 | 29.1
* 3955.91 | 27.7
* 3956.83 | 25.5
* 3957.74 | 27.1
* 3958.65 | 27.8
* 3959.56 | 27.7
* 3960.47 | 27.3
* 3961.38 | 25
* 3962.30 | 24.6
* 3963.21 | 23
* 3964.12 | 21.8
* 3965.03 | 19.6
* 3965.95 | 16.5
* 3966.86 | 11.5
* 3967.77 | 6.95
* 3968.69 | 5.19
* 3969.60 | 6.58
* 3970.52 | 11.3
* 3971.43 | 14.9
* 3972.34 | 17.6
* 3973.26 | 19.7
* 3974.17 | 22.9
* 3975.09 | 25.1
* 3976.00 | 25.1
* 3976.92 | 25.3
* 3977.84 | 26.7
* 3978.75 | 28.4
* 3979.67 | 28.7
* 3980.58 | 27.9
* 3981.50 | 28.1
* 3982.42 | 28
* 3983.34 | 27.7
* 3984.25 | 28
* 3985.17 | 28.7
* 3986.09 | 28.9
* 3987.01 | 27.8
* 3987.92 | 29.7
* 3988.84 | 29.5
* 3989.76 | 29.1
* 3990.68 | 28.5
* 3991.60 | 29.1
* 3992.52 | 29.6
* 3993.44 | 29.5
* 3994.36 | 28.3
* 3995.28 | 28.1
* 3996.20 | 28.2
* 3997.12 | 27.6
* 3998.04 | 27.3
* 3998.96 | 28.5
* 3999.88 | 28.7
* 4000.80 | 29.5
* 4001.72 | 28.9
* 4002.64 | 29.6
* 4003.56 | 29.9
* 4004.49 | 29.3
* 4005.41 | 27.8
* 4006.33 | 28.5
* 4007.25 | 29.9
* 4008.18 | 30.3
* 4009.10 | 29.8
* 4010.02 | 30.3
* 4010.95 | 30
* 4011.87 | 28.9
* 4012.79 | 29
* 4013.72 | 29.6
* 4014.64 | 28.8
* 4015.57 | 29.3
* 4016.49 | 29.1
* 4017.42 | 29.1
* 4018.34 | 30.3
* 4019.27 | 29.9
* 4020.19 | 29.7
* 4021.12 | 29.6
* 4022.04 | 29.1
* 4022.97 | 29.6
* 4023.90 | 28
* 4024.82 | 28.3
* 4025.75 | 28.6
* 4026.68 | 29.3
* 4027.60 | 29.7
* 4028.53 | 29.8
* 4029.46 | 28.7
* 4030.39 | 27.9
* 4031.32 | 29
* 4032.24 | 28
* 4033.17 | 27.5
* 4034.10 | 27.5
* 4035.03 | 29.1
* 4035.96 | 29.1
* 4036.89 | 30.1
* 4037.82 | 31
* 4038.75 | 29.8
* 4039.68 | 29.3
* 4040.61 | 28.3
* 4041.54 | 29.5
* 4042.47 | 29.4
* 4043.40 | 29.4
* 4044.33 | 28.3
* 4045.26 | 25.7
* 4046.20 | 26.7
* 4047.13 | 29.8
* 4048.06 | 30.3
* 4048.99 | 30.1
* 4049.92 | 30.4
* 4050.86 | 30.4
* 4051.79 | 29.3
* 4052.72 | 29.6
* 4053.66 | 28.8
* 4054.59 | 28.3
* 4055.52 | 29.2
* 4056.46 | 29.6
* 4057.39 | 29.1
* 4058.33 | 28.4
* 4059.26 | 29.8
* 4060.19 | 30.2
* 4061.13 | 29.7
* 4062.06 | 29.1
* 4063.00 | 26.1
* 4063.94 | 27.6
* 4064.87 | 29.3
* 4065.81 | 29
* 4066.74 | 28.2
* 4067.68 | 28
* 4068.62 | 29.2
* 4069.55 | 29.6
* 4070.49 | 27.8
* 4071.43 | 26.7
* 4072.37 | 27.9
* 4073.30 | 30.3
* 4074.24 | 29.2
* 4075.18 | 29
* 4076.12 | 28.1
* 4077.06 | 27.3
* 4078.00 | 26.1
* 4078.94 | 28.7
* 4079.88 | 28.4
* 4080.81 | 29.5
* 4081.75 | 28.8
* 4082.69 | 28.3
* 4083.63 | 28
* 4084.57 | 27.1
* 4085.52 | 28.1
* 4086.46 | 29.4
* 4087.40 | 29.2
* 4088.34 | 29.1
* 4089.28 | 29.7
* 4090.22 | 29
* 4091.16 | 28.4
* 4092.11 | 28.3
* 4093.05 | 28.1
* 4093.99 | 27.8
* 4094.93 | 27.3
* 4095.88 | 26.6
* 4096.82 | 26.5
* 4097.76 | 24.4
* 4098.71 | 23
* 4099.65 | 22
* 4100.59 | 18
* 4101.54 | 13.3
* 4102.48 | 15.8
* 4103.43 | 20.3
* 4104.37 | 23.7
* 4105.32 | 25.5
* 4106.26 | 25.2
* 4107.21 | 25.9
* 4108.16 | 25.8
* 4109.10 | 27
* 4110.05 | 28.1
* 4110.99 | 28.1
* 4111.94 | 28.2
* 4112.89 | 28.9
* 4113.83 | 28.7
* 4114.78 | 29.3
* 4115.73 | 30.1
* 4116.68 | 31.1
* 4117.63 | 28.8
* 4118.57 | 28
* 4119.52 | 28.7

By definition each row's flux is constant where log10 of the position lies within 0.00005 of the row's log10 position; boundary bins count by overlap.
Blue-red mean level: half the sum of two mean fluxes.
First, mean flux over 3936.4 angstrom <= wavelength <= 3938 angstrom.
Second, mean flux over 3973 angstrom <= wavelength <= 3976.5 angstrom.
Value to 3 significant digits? 21.1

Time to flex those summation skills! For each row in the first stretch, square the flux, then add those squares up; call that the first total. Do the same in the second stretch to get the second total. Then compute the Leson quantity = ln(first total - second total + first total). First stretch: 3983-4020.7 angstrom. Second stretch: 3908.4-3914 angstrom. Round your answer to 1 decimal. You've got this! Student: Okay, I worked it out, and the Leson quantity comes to 11.1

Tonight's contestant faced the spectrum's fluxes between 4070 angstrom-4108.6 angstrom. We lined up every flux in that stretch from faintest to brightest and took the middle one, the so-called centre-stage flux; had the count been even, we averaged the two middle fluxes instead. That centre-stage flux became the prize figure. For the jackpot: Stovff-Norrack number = 27.8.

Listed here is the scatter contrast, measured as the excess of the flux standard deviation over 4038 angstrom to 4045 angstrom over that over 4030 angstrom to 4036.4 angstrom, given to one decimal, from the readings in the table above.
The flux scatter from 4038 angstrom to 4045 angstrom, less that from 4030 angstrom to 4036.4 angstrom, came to -0.1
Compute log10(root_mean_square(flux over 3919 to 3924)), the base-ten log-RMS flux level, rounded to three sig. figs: 1.43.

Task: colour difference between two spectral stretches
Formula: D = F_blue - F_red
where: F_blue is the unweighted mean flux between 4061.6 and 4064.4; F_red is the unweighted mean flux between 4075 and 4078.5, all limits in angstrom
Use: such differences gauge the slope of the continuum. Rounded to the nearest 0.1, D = 0.0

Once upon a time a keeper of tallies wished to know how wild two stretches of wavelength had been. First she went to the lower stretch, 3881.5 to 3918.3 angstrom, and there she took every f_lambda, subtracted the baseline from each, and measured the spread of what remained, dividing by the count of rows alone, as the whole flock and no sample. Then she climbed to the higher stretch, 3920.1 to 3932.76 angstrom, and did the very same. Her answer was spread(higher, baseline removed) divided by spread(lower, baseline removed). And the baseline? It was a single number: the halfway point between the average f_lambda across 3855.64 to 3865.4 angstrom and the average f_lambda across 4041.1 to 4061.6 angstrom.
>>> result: 1.59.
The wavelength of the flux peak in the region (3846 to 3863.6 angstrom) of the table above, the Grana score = 3862.31 angstrom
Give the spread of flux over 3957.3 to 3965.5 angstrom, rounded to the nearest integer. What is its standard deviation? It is 3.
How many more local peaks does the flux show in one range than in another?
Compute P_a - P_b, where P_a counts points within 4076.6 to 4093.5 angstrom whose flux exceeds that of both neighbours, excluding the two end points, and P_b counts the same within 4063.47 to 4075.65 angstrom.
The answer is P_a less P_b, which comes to 1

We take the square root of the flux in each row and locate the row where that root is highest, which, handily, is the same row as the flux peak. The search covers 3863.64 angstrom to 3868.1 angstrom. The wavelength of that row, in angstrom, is 3867.65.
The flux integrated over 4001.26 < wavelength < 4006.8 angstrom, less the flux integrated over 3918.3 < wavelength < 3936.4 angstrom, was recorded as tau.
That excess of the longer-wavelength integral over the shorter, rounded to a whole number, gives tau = -197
